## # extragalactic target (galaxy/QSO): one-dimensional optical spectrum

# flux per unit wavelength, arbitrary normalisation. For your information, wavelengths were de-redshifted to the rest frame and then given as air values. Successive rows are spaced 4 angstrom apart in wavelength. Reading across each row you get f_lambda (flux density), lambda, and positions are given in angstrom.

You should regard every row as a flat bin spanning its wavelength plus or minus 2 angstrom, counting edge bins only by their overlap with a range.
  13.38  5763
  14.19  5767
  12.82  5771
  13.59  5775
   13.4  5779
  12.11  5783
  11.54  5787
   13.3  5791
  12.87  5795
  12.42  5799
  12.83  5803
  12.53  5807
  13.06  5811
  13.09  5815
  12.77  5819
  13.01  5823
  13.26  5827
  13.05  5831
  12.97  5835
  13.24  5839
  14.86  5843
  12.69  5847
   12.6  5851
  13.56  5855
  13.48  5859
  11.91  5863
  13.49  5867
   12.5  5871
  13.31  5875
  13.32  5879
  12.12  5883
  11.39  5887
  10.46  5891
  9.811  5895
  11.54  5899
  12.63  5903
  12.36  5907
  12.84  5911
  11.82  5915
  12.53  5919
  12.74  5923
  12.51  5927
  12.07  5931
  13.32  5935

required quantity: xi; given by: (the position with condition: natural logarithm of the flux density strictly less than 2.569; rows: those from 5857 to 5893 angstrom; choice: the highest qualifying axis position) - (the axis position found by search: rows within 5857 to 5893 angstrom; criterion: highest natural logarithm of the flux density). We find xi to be 24 angstrom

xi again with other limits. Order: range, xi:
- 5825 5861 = 8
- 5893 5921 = 8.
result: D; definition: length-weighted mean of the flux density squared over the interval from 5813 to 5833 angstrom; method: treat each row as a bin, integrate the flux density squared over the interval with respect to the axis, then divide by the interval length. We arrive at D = 170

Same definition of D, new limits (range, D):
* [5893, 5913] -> 141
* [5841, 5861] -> 181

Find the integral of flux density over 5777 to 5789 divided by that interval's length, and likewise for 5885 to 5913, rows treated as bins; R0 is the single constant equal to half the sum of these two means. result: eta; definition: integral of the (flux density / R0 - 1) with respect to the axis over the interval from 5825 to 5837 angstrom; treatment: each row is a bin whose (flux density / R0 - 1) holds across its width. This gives 1.1 angstrom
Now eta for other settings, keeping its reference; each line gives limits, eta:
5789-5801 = 0.9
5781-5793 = 0.4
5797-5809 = 0.6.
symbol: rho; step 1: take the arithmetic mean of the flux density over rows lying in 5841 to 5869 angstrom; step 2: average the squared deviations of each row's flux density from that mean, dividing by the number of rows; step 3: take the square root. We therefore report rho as 0.87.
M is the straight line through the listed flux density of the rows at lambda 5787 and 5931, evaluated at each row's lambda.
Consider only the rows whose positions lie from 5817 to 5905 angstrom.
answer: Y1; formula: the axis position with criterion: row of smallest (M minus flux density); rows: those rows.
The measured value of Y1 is 5843 angstrom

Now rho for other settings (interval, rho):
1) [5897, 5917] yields 0.49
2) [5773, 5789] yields 0.86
